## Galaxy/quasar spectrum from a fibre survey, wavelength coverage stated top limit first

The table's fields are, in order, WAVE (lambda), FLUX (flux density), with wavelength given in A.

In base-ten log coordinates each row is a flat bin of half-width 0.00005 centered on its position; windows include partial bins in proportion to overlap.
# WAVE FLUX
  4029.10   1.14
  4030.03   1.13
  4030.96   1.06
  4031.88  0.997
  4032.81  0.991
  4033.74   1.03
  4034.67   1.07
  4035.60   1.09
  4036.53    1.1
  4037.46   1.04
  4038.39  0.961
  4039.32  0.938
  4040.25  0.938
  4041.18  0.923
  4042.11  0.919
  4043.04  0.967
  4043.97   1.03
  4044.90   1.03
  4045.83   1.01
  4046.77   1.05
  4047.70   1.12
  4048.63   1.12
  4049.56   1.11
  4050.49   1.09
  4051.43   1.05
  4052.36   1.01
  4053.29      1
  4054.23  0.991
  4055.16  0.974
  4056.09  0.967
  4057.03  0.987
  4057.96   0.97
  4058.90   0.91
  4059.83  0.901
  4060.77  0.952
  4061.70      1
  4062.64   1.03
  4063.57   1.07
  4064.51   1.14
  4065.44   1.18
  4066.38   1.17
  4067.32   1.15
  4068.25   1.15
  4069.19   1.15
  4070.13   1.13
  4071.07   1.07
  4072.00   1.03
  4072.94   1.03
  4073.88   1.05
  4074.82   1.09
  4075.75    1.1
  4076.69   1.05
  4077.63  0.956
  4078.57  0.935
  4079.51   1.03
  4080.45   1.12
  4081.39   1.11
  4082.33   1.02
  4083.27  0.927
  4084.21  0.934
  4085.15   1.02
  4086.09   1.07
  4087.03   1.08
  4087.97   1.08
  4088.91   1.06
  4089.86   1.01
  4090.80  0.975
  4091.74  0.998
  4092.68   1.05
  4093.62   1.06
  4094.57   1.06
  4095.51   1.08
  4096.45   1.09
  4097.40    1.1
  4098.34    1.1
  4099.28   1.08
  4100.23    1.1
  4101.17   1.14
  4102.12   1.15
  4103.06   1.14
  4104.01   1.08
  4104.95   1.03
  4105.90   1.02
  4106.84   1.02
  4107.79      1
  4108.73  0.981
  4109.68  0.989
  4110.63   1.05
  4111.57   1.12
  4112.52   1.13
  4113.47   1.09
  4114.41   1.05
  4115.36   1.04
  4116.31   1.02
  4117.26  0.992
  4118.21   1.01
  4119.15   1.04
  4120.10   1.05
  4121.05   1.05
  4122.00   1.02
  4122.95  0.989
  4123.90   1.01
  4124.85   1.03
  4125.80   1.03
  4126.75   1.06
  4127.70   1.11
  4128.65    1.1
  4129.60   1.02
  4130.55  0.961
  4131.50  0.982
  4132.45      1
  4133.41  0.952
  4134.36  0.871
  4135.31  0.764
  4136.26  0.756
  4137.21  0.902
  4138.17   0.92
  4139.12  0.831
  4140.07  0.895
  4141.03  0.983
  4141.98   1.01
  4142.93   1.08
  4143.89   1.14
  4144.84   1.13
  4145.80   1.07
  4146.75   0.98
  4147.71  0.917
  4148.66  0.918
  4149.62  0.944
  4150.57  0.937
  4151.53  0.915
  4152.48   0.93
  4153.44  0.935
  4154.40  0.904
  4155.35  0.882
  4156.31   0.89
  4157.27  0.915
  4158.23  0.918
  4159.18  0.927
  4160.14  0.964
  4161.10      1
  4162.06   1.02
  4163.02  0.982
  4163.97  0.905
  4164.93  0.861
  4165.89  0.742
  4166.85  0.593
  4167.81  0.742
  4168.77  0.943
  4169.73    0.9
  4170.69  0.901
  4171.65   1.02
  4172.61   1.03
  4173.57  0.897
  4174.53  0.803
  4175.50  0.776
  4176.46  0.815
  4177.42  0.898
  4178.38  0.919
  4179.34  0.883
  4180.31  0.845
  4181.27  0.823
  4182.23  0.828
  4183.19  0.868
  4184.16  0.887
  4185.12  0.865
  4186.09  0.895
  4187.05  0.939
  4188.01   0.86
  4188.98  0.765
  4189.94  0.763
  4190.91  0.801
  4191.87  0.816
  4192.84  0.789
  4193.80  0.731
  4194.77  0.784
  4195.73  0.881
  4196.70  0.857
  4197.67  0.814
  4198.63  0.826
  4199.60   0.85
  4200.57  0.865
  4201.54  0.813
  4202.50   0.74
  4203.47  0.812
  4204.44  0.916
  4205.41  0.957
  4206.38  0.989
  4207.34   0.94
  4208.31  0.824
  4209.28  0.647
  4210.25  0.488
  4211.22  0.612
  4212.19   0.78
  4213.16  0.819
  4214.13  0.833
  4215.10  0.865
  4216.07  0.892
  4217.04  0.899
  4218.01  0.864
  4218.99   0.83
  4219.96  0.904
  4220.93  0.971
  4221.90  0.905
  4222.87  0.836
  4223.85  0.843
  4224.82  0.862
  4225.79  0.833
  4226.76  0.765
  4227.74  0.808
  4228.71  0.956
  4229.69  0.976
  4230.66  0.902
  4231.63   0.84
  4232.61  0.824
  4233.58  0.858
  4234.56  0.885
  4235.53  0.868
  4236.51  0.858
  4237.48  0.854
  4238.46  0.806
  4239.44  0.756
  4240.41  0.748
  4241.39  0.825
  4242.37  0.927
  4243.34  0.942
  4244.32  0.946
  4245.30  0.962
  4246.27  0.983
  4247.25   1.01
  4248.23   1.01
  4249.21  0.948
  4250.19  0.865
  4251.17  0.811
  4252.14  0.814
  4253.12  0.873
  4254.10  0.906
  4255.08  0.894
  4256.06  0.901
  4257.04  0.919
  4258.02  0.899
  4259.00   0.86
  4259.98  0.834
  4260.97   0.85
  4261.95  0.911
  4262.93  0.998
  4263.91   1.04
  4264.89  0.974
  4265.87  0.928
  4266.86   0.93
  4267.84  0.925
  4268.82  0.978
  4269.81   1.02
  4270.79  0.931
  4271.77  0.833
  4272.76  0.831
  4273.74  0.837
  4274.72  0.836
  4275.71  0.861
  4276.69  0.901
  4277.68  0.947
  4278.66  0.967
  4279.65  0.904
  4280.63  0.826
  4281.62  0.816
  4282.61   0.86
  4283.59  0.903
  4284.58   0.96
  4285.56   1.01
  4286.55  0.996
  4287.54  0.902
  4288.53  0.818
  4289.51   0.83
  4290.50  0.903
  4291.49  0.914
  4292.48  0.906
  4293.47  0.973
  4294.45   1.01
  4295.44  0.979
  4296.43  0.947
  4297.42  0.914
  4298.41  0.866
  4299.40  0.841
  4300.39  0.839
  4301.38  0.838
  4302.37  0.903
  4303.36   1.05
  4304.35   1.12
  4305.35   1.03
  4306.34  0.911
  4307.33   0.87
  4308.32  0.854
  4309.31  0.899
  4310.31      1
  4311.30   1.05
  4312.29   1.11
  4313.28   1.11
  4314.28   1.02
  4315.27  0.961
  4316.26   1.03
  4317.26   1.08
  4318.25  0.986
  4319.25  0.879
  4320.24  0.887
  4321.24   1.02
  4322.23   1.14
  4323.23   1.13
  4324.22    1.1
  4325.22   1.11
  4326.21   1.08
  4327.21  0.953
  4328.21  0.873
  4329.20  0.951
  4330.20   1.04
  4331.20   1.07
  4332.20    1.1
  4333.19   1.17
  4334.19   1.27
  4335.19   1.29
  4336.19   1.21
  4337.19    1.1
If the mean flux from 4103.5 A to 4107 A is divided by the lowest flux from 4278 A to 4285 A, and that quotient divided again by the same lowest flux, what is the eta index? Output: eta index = 1.56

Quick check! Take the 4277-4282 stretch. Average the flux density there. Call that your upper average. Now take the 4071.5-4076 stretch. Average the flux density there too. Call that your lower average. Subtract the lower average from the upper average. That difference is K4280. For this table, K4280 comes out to -0.17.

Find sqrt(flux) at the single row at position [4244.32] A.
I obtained 0.97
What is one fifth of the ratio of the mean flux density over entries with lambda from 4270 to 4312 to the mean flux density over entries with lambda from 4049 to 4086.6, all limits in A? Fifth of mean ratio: 0.176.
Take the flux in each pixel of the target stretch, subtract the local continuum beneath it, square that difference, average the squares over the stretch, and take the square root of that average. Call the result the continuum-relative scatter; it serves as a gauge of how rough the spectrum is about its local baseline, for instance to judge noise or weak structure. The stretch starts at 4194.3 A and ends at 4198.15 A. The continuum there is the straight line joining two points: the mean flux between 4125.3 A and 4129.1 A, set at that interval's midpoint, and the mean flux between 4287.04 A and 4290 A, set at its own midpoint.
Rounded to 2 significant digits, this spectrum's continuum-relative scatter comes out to 0.15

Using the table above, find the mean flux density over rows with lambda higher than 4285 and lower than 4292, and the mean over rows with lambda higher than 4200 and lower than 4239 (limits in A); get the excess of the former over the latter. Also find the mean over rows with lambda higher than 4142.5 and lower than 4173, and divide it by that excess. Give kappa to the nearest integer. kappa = 14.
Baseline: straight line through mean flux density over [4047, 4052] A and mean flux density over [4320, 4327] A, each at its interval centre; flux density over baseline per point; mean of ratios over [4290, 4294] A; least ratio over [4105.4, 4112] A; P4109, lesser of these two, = 0.86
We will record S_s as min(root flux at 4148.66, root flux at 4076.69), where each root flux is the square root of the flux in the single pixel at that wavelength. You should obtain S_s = 0.96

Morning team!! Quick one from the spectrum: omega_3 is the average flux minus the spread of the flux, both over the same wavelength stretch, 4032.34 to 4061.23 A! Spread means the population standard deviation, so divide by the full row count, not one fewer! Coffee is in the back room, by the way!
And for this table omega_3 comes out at 0.94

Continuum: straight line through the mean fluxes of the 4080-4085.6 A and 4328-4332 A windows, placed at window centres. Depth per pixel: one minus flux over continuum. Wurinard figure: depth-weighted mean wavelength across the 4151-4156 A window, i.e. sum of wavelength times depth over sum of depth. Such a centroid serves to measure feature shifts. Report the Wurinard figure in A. 4153.6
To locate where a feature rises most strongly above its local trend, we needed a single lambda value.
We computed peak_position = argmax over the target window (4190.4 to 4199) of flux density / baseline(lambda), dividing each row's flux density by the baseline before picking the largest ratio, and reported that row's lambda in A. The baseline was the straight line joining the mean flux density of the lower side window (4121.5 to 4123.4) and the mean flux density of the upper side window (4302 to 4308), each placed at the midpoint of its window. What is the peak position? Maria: 4195.73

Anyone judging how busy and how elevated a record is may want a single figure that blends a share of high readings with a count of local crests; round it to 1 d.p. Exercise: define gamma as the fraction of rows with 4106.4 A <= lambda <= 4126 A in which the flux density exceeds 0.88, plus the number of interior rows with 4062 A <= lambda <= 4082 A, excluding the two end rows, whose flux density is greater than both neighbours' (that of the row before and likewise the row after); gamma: 4.0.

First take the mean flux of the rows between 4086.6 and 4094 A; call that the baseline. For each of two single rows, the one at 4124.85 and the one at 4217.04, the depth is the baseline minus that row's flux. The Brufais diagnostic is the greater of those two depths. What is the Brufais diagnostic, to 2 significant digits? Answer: 0.14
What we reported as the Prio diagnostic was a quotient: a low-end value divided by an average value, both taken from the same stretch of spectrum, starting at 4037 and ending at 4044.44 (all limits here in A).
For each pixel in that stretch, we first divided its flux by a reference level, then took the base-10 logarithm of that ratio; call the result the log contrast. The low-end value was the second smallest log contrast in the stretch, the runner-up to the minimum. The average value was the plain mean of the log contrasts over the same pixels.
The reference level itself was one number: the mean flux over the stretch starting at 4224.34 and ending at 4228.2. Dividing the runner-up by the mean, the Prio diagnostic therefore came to 0.7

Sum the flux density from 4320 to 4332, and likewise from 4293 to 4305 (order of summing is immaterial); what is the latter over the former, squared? 0.83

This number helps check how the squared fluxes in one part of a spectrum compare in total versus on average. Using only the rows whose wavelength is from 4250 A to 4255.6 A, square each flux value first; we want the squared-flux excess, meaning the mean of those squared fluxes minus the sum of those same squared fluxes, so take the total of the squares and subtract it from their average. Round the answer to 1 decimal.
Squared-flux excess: -3.7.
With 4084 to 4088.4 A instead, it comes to -4.3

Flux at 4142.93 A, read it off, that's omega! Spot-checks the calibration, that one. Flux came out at 1.08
